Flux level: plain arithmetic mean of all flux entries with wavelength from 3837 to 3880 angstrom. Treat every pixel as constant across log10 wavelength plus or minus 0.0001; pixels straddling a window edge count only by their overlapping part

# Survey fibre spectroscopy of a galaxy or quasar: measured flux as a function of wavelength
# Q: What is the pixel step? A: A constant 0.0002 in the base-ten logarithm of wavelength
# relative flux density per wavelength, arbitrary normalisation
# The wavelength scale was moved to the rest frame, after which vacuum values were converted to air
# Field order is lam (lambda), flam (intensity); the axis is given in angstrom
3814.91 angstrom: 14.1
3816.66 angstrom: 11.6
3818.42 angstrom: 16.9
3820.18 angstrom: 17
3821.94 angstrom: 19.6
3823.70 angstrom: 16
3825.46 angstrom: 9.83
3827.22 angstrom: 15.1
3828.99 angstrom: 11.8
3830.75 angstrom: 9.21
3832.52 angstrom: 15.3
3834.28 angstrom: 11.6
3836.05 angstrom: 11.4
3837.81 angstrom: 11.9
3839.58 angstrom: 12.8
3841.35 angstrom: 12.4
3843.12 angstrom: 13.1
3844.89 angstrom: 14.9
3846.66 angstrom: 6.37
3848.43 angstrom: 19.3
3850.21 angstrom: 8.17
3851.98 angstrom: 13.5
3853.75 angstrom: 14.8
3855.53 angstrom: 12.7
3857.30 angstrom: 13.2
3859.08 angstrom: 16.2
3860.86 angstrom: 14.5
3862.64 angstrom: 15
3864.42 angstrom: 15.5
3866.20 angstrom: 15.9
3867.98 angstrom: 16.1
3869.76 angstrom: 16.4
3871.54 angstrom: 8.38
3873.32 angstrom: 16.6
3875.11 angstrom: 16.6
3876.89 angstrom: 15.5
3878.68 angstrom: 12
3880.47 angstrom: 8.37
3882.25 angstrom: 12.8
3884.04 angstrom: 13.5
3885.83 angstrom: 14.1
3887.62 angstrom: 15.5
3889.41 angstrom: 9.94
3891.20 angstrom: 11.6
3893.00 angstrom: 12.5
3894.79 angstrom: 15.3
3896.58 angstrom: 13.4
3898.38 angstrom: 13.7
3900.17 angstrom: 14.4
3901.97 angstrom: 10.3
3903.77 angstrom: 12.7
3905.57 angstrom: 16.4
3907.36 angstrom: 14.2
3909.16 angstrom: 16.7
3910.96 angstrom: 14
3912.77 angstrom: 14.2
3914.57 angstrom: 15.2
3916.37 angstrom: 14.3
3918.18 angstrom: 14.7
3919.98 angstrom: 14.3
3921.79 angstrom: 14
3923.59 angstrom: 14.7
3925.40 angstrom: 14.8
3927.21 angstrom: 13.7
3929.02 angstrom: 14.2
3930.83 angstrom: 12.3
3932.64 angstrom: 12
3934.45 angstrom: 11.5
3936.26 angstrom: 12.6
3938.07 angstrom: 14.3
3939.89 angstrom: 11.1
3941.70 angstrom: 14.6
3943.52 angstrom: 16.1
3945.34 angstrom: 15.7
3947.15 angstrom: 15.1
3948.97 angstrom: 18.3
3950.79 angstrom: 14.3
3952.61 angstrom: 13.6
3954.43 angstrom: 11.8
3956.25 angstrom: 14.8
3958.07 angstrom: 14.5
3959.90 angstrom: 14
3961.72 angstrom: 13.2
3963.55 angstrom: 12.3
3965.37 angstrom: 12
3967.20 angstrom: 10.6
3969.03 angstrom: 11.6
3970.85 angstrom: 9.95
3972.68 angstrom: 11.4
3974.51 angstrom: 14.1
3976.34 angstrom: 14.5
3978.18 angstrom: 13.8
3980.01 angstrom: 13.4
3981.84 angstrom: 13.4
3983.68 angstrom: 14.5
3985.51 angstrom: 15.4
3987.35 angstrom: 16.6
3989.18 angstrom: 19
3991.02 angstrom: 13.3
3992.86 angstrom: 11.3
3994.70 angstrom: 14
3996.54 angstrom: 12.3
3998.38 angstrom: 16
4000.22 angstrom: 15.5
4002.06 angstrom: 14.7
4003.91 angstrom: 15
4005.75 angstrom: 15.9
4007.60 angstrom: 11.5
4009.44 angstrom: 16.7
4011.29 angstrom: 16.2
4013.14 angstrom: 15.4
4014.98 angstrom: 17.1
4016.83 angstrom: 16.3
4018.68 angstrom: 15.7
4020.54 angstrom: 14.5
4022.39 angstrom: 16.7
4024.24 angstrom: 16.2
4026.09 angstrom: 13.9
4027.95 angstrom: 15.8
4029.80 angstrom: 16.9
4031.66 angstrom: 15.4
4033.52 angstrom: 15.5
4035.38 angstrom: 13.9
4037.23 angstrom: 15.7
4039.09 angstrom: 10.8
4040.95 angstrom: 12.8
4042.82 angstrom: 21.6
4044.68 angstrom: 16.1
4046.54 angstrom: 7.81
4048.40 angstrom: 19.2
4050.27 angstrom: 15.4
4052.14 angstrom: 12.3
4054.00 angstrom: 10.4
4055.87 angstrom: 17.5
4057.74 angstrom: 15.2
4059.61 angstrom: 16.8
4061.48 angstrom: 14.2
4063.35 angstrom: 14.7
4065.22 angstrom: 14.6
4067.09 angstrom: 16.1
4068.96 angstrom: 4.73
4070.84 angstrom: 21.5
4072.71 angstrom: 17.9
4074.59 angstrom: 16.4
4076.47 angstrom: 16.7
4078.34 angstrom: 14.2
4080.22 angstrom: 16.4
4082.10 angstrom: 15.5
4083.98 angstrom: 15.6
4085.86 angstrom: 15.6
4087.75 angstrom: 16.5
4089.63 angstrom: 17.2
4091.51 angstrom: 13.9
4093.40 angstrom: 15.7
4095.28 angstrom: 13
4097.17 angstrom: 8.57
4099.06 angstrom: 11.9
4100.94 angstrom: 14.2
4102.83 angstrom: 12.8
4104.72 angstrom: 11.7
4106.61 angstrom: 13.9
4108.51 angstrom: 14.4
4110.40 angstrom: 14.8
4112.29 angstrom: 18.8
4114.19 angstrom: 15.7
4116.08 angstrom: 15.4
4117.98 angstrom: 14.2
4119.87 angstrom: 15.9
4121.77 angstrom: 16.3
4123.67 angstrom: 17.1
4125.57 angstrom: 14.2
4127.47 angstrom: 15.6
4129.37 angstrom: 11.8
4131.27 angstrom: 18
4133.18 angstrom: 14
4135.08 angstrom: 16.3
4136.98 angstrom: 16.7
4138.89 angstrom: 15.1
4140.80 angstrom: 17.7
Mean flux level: 13.8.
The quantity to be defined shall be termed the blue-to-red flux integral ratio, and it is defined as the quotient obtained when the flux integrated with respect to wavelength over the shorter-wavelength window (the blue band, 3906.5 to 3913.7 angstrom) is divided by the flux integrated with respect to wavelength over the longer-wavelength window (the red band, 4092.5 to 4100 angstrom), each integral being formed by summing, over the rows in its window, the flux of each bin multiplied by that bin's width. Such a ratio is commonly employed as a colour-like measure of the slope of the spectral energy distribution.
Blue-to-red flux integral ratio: 1.15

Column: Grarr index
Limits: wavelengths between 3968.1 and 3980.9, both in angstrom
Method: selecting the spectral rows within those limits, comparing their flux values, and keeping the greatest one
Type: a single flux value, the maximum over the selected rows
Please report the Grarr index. 14.5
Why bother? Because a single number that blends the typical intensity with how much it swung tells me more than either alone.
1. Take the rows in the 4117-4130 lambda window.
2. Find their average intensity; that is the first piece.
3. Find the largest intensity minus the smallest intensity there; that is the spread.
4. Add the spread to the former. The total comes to 20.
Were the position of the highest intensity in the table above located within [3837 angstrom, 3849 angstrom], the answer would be 3848.43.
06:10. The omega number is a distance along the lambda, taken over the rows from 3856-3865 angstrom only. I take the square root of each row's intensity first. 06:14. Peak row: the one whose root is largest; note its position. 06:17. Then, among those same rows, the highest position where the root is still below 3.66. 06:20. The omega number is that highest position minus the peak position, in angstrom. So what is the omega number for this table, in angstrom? -1.8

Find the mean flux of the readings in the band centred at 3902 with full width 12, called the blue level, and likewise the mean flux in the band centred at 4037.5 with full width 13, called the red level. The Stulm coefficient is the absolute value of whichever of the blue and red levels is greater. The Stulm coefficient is 15.1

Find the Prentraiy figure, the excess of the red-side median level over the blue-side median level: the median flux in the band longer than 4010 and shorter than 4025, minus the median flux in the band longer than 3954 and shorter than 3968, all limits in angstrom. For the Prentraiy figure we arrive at 3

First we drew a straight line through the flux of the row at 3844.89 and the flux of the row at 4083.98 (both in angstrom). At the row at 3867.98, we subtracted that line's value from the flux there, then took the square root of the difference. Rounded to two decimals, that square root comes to 1.06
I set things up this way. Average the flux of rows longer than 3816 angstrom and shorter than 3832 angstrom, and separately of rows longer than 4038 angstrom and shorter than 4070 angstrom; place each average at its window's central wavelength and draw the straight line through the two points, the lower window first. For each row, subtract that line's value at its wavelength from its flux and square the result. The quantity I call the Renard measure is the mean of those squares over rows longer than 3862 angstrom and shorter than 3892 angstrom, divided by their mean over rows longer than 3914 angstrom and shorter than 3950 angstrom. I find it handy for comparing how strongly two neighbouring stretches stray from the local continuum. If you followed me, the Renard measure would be 2.8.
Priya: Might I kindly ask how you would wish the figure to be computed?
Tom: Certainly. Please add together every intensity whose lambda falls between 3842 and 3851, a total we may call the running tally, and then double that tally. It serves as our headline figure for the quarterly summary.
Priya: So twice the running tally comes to 124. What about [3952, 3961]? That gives 137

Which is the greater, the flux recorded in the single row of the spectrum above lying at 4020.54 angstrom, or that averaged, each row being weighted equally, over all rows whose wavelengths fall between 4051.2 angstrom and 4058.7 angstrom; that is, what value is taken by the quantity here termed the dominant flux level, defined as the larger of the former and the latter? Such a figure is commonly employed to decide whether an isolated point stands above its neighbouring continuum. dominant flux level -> 14.5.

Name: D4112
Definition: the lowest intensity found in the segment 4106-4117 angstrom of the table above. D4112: 13.9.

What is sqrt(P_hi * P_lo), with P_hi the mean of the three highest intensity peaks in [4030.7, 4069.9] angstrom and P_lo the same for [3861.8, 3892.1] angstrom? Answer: 17.9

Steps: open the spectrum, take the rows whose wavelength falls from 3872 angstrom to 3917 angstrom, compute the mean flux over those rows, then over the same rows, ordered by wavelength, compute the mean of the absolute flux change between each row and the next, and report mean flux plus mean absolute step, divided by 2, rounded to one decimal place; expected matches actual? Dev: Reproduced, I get 7.9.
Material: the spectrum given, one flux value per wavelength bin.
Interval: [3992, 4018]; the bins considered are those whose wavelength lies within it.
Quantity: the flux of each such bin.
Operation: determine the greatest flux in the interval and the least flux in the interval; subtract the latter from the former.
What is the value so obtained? 6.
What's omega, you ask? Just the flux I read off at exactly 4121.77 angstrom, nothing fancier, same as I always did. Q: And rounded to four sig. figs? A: 16.30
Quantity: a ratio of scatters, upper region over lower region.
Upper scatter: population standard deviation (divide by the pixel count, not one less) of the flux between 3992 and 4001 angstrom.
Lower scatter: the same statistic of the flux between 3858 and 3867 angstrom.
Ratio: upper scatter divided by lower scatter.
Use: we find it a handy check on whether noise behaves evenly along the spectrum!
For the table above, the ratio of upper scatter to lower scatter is 3.0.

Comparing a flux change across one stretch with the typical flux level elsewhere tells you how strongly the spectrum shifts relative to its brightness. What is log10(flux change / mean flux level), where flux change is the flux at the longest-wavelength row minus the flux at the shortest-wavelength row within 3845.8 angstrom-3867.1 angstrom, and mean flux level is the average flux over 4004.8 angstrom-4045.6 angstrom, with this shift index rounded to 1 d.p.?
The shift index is -0.2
